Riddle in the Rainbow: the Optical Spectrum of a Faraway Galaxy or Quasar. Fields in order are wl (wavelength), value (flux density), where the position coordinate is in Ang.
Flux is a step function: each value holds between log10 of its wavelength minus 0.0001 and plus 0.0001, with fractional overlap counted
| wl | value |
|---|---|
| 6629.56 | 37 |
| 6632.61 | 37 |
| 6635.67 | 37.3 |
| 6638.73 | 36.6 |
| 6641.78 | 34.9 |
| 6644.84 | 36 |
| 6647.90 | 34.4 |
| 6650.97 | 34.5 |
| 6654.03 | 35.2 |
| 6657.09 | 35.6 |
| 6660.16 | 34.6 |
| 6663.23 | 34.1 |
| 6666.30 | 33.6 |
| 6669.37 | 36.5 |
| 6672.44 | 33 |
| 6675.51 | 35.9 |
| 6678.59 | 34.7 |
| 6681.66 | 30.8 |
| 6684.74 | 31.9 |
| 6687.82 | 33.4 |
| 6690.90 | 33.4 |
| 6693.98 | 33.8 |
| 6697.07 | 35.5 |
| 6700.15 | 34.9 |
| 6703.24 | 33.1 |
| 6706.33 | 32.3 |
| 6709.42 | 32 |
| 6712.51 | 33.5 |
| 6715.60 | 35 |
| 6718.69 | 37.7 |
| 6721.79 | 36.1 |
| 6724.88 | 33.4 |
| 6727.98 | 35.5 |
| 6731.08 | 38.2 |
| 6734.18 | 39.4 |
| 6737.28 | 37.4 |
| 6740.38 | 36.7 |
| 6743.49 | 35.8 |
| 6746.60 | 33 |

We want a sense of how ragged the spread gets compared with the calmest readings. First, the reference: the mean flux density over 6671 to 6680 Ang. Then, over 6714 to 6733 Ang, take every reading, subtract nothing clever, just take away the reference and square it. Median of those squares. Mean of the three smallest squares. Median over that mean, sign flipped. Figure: -2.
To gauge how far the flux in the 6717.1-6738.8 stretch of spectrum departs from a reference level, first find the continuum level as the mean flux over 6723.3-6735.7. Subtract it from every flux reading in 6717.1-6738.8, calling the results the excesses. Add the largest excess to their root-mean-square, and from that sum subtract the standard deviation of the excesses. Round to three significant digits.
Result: 2.78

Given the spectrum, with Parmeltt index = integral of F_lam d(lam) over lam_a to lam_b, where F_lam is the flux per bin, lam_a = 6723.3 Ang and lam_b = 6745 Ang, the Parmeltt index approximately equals 795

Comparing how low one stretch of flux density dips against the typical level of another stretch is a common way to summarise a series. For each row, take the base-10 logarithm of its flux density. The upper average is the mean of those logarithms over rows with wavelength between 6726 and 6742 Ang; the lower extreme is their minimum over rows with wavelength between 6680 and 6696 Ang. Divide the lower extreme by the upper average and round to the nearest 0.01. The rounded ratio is 0.95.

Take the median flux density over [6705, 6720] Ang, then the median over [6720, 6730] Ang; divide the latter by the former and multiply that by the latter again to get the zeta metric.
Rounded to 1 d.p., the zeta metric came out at 37.6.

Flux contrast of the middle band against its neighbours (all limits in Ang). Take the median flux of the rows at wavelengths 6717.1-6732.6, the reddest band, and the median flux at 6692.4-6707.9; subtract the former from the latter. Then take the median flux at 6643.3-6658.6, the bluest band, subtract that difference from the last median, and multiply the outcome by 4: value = 150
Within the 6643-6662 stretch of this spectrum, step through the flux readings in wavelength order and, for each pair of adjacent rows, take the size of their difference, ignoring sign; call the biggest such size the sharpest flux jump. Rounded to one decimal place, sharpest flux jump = 1.6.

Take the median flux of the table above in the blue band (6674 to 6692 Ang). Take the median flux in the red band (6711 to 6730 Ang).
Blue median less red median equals -2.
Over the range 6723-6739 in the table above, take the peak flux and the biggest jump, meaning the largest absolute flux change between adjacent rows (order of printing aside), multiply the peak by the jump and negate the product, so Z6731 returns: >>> -106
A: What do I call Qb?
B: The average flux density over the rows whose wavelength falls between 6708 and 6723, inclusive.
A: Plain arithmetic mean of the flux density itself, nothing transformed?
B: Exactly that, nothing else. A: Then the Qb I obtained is 34.9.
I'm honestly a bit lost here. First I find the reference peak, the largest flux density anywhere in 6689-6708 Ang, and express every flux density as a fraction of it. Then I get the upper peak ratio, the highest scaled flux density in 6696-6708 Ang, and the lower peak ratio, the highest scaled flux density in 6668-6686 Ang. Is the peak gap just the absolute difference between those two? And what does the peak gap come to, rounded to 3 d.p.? 0.028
